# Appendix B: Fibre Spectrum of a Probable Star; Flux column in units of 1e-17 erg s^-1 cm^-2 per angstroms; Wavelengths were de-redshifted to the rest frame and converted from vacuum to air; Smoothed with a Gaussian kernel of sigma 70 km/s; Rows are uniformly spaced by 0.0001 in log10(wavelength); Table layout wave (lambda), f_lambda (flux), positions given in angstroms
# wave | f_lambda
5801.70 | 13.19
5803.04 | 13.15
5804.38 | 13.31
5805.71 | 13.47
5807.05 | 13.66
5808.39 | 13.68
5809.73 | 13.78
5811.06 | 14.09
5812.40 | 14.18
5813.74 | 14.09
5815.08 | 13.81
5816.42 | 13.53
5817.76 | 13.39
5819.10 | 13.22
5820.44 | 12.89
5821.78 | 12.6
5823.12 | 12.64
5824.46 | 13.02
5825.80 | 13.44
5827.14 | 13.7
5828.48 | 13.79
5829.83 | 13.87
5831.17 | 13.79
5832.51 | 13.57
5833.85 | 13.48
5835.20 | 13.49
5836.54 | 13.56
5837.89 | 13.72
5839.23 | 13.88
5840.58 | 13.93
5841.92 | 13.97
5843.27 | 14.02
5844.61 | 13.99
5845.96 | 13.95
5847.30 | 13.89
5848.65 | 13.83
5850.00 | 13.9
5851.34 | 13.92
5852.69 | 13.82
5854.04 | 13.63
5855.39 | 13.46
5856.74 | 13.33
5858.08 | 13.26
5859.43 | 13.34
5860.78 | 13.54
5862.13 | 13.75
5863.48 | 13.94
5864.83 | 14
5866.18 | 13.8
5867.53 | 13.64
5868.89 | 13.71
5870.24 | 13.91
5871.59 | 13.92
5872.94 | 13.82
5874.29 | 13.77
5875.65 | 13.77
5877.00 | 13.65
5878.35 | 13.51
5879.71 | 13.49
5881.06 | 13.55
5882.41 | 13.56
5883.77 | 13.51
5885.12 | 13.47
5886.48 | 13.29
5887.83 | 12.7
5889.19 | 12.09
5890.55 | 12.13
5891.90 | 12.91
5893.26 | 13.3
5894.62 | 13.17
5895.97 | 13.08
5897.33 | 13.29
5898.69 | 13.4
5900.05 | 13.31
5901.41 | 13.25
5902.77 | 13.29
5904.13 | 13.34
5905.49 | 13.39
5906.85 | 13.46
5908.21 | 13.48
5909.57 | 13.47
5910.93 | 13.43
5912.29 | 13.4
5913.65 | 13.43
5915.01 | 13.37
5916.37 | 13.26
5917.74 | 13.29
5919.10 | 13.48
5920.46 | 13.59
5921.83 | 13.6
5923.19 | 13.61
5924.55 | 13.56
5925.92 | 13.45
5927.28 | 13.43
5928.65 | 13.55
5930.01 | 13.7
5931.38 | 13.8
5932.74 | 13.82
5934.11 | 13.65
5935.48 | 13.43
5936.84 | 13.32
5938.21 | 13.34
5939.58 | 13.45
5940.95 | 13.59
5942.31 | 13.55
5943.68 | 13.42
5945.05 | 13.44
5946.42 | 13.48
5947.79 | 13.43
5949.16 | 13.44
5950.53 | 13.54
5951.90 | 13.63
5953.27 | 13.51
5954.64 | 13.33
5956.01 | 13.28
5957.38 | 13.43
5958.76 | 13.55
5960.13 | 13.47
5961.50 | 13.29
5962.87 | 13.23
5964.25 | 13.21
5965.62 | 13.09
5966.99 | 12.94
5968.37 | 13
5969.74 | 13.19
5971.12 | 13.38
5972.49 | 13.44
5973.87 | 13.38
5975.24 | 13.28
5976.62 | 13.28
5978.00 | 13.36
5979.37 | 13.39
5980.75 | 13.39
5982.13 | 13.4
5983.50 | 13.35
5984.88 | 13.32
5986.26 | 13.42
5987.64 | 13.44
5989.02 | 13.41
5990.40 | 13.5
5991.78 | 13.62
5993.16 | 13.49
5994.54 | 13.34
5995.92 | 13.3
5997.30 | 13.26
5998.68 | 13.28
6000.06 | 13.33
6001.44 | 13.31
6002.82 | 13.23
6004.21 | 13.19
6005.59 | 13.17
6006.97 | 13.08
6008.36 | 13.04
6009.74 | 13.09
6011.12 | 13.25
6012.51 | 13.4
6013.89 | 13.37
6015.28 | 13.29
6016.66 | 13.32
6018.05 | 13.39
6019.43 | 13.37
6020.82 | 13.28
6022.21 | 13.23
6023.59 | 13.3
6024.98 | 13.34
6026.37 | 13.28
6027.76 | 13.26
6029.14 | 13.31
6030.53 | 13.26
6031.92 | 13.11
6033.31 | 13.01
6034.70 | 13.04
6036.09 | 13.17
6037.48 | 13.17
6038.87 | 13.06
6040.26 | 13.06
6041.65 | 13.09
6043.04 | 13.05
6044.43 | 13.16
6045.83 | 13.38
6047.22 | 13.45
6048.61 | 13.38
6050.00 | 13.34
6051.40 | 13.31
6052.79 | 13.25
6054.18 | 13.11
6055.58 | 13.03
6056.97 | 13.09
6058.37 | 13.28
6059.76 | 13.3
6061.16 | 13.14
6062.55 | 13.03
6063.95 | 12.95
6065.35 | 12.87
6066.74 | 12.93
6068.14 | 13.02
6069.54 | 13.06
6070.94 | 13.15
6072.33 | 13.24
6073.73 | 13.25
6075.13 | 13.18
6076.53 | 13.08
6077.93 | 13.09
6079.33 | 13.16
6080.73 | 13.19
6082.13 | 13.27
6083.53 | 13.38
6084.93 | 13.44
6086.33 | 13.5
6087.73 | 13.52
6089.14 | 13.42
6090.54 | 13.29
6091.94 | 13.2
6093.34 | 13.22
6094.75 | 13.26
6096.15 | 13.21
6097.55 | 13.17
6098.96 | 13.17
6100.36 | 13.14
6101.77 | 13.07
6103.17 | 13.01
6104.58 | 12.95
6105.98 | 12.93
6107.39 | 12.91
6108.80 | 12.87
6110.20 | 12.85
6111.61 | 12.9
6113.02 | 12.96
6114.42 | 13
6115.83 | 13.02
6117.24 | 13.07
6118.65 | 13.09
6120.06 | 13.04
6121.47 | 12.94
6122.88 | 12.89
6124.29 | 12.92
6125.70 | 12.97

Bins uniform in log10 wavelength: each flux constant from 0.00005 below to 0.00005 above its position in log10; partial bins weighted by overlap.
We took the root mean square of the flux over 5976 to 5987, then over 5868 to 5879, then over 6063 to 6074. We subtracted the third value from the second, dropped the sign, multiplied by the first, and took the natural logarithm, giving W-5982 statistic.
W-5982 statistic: 2.2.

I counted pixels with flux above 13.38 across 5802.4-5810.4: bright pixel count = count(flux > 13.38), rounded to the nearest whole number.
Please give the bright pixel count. 4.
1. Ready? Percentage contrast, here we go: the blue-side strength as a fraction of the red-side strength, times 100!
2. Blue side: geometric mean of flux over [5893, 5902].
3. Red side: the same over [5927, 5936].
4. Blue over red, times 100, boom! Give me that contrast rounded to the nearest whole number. 97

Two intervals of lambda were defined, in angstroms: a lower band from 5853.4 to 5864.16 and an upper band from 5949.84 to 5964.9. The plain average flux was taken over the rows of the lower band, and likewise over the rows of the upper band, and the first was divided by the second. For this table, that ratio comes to 1.01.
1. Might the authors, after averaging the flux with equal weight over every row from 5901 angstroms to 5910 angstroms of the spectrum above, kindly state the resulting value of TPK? 13.38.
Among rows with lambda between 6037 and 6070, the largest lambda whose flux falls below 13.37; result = 6069.54 angstroms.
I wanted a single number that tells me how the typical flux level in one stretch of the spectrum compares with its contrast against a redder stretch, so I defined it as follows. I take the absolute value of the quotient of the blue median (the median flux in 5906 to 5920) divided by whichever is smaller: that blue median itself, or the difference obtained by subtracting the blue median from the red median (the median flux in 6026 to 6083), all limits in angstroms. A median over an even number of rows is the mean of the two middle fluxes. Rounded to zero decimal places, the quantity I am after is 50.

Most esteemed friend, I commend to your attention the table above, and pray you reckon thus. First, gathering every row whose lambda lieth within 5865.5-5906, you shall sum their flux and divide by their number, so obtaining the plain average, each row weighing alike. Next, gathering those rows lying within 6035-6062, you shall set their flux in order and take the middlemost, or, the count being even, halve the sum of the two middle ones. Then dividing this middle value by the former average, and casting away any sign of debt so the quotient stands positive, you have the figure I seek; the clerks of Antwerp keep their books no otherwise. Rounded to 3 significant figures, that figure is 0.985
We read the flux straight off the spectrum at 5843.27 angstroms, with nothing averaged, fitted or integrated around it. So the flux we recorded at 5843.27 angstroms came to 14.02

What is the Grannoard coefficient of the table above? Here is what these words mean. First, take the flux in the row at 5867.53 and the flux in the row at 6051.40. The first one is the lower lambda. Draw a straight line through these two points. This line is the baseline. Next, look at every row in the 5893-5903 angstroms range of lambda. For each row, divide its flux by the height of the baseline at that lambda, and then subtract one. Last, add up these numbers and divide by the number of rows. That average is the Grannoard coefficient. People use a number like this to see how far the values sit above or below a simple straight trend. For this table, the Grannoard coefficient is -0.024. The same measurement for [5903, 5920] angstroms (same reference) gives -0.012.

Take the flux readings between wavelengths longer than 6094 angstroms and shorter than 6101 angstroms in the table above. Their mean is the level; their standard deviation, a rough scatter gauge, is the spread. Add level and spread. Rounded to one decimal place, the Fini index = 13.2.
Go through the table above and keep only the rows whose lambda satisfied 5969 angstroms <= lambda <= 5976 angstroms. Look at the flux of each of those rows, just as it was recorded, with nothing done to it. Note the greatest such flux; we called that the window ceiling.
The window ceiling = 13.44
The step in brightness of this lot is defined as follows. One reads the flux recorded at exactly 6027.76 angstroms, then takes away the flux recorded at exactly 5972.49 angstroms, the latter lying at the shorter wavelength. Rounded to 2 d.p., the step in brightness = -0.18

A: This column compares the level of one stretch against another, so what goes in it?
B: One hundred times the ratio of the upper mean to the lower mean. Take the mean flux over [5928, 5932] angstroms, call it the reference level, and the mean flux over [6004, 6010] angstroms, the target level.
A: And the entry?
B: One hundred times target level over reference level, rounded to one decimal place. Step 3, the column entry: 95.8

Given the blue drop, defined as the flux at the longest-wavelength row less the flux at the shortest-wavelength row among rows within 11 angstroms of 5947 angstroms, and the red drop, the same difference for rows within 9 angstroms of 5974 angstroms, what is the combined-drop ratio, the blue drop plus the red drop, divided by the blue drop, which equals 3.8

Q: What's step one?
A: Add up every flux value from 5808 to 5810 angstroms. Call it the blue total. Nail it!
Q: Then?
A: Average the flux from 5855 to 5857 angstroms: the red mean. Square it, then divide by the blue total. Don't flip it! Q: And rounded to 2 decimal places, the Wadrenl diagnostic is 6.53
